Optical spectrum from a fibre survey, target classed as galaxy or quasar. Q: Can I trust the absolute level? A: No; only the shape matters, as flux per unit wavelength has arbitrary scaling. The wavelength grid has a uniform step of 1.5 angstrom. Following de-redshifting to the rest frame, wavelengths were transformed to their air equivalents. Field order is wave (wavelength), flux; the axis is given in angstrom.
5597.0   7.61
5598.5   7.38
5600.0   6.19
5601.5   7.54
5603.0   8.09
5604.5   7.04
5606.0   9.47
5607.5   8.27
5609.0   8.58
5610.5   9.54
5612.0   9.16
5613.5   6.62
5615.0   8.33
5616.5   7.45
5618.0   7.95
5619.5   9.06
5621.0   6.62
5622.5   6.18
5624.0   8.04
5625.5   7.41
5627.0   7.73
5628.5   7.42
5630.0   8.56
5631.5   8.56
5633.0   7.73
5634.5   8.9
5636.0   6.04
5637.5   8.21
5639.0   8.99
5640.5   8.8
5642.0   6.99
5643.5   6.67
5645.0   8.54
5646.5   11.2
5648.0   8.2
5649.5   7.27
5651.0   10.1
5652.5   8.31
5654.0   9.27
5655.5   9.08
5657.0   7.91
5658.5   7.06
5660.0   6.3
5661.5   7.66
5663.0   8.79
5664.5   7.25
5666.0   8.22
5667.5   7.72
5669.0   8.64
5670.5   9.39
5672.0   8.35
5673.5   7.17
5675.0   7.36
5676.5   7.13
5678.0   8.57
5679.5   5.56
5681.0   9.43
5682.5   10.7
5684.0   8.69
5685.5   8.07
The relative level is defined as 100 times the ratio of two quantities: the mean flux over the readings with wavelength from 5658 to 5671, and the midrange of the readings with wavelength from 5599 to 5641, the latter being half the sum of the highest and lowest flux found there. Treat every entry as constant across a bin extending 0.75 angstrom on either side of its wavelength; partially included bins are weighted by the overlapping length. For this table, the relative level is 101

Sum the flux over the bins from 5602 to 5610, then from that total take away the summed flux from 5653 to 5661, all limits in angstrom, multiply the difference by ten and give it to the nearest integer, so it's 18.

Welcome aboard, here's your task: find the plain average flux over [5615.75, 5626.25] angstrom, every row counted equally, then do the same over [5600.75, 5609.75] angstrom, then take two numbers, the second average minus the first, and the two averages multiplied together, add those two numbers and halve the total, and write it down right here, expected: 31.1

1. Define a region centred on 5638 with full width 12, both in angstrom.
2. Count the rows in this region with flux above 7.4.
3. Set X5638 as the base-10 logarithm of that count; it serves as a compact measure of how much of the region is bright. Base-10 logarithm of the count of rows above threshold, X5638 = 0.699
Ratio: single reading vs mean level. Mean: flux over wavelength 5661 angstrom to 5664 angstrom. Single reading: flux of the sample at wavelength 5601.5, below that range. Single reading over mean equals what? 0.92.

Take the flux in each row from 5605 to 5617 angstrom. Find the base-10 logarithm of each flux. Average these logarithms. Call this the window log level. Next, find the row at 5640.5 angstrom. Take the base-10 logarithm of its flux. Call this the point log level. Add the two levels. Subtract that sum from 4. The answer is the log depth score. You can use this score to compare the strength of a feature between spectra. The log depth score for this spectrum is 2.13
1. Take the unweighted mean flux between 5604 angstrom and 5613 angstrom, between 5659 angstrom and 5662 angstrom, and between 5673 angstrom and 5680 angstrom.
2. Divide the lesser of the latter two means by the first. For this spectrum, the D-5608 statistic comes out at 0.80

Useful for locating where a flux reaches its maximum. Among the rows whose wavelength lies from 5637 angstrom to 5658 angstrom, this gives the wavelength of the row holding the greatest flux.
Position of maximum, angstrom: 5646.5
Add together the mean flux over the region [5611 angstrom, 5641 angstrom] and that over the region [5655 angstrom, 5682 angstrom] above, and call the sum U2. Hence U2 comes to 15.8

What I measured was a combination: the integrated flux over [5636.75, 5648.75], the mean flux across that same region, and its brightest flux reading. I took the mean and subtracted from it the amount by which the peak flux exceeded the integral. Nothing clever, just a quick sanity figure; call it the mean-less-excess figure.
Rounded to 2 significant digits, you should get 99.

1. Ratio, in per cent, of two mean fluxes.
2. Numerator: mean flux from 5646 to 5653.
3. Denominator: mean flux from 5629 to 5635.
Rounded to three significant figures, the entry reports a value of 107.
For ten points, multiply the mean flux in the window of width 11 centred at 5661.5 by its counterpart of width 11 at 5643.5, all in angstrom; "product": 64.5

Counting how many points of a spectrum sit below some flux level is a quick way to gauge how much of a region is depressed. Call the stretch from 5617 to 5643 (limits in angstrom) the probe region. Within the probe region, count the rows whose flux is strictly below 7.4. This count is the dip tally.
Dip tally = 4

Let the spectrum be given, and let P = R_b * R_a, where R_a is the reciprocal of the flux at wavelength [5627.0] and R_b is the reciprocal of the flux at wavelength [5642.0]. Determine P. 0.0185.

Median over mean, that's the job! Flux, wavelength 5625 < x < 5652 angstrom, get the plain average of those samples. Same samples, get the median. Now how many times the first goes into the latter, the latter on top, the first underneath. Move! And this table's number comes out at 1.00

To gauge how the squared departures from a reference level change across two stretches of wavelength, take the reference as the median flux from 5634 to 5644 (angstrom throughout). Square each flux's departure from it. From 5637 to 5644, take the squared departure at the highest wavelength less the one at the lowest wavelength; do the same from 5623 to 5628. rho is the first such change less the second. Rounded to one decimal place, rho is 2.2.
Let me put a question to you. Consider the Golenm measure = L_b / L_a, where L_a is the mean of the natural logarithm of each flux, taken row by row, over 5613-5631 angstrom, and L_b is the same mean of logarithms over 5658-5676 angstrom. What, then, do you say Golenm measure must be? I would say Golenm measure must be 1.01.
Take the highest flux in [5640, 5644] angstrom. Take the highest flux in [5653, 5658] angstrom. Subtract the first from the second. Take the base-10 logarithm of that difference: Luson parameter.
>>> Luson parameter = -0.33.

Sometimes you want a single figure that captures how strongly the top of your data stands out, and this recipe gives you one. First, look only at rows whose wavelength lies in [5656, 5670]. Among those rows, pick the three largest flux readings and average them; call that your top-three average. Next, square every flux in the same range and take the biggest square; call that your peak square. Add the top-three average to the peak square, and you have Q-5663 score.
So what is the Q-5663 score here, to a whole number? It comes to 86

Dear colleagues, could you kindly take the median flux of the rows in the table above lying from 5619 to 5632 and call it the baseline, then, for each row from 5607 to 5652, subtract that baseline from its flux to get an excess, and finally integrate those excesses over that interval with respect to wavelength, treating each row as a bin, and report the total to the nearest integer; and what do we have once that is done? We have 17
